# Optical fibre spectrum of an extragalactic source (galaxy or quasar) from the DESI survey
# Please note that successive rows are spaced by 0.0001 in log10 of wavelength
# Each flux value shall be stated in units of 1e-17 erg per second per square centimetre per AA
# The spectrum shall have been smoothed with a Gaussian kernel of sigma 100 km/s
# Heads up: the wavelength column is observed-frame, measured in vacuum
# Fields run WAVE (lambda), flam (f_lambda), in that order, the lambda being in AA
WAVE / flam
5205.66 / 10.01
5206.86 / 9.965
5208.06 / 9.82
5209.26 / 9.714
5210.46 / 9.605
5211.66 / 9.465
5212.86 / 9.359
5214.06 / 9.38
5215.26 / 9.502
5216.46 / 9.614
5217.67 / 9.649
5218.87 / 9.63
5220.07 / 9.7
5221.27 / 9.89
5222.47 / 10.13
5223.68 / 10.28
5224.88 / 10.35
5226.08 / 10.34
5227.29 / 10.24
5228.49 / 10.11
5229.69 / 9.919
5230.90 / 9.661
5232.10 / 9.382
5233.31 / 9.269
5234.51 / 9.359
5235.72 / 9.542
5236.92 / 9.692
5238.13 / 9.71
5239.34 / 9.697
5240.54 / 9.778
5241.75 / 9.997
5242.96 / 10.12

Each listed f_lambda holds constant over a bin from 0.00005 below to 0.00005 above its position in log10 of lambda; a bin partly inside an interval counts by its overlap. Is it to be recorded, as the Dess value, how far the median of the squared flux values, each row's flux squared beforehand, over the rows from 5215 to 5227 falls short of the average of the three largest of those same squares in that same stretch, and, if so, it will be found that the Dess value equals 11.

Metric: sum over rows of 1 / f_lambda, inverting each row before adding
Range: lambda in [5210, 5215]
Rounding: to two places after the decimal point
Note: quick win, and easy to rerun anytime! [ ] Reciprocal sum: 0.42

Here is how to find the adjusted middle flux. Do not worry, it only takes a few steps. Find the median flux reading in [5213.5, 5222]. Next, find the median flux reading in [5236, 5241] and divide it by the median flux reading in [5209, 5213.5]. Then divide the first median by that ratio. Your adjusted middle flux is 9.5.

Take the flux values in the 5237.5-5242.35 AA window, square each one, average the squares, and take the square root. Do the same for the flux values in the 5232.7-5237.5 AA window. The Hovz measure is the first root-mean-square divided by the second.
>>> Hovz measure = 1.03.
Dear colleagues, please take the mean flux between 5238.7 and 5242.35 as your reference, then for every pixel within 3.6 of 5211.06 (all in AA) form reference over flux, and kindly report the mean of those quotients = 1.03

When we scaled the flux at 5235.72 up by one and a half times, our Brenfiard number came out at 14.3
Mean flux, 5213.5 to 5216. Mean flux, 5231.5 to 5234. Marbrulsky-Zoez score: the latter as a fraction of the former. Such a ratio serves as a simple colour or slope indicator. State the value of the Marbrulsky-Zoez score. 0.99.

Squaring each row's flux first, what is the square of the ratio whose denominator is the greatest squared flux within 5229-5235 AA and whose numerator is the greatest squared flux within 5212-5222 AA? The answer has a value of 0.99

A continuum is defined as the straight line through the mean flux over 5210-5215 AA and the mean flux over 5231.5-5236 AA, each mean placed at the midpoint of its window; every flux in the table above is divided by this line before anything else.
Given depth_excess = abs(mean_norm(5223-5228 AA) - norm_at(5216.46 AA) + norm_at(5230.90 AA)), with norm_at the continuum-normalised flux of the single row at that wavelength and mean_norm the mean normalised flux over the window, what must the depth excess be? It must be 1.10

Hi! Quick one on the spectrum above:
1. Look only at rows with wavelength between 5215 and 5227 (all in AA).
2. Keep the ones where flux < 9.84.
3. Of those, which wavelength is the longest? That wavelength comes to 5220.07 AA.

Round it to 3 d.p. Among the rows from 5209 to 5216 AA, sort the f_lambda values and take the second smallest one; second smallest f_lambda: 9.380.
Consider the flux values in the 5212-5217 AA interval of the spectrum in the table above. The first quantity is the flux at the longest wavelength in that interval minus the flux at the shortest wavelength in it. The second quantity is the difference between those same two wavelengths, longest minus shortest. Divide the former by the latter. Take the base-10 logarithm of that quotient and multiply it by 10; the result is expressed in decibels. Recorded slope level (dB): -11.5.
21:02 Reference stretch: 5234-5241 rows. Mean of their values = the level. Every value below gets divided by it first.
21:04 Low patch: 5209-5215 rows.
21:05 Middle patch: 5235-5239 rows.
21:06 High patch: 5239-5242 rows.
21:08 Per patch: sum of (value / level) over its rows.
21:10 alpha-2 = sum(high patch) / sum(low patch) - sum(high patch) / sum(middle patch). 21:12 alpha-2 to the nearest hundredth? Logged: -0.40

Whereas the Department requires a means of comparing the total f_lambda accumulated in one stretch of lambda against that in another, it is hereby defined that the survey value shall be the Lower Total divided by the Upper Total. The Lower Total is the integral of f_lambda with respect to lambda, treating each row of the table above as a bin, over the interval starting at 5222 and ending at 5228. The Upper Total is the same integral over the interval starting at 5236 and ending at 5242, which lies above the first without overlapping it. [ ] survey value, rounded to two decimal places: 1.05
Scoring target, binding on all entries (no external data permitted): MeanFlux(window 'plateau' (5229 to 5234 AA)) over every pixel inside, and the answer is 9.6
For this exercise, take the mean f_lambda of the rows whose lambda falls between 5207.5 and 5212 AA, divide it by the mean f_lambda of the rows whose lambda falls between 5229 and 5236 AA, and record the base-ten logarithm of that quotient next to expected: 0.006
